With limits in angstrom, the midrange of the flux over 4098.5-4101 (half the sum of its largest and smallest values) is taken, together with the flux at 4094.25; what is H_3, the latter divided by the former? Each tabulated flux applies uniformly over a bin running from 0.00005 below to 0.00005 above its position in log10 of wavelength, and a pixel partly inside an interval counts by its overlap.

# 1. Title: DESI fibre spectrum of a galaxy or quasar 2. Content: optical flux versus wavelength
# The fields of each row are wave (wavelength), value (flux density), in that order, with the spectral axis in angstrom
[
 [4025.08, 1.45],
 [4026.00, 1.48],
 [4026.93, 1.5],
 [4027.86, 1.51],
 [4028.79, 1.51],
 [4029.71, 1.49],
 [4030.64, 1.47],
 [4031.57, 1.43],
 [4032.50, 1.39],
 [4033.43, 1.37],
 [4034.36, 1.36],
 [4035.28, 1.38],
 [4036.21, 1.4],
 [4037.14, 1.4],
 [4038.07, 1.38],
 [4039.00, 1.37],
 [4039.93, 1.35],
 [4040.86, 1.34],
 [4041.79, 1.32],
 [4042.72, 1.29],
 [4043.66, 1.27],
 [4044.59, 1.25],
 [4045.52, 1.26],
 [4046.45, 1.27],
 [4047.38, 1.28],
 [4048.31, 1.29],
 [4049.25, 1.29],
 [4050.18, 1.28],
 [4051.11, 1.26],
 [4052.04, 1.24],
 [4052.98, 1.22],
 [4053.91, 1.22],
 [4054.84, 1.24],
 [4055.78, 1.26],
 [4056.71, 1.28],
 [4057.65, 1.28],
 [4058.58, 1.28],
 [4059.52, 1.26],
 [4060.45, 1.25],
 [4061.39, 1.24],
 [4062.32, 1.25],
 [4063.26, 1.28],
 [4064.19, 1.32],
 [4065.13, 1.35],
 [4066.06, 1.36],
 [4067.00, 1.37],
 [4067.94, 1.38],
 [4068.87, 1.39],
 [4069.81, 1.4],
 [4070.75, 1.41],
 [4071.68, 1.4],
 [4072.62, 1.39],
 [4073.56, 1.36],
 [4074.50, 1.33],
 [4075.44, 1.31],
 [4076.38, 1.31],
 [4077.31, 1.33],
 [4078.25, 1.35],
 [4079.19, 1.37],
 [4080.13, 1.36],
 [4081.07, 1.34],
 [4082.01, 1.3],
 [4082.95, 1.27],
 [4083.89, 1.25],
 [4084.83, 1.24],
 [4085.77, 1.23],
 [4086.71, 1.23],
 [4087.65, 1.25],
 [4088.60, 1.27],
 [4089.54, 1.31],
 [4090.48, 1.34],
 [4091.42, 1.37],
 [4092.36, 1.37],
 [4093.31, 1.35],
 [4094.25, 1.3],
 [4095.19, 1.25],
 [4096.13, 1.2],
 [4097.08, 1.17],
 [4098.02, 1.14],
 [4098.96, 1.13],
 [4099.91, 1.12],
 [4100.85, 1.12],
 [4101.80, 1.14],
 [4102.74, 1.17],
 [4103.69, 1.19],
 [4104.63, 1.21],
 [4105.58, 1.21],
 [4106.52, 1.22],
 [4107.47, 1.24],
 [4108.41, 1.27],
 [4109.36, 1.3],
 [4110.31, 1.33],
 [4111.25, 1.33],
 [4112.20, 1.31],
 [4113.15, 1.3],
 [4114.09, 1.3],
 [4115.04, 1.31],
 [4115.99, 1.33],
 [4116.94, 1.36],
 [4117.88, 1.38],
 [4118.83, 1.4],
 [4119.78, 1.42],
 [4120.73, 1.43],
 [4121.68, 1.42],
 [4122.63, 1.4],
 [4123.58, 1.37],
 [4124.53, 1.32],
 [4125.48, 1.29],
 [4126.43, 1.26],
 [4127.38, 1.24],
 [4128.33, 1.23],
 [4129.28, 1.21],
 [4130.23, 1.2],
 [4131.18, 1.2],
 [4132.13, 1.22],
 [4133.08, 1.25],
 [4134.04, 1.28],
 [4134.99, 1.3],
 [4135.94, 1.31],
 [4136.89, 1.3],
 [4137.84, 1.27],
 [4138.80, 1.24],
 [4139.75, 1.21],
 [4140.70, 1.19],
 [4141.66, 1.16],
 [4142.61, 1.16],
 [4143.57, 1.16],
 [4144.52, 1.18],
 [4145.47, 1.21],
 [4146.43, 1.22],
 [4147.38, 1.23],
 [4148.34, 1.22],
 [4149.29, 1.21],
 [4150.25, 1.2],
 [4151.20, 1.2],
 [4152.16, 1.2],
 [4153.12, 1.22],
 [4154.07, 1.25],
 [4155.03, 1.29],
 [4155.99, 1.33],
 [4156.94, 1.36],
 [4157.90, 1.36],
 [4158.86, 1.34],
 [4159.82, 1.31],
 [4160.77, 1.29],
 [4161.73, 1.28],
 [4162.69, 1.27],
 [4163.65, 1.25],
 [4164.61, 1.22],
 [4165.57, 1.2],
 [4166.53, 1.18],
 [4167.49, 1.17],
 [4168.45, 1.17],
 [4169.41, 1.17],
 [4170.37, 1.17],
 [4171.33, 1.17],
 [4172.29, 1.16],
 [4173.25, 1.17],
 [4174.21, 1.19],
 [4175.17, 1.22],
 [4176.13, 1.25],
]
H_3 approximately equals 1.16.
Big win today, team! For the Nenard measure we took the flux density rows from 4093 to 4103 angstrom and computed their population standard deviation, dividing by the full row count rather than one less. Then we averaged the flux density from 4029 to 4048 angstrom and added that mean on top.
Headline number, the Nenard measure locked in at 1.43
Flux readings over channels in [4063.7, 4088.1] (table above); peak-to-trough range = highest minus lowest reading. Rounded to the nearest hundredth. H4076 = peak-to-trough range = 0.18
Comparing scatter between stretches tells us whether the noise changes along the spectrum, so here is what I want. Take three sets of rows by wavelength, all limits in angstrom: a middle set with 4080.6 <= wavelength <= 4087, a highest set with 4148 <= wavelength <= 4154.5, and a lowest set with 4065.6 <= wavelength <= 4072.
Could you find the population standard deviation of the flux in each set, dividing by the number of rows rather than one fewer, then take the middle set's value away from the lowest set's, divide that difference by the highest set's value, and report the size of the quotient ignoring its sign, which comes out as 1.3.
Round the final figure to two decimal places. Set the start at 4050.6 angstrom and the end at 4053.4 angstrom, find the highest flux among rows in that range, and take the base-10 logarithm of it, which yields 0.10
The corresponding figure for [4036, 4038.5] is 0.15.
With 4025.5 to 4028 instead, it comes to 0.18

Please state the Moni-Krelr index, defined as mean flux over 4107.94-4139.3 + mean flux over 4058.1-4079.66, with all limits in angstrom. 2.64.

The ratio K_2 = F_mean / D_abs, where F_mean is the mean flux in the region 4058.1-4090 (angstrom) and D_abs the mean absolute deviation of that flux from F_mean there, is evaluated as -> 27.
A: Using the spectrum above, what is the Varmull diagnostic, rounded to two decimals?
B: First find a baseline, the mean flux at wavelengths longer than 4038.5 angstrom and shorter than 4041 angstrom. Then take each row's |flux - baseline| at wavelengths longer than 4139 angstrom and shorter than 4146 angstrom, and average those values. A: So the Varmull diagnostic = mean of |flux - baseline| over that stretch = 0.17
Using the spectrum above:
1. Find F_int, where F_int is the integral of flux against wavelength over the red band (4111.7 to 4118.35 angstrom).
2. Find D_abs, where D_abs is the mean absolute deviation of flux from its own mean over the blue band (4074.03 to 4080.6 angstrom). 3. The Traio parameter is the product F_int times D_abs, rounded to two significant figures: 0.17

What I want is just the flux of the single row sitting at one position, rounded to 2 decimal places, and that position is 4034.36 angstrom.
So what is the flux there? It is 1.36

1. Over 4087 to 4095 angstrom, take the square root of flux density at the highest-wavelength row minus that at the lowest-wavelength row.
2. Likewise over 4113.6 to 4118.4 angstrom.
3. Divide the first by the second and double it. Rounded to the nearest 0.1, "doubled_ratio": 1.3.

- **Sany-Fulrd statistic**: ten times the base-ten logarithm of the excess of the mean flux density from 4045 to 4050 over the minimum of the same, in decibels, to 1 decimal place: -17.4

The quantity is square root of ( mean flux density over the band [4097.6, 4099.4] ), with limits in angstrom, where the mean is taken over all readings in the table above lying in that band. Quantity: 1.07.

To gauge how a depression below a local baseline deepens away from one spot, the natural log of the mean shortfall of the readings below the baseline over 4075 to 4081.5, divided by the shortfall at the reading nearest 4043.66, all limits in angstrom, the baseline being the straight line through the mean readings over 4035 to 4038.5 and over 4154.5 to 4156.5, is -1.6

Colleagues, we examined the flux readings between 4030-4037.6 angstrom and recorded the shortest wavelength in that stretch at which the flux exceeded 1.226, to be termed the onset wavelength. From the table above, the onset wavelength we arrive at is 4030.64 angstrom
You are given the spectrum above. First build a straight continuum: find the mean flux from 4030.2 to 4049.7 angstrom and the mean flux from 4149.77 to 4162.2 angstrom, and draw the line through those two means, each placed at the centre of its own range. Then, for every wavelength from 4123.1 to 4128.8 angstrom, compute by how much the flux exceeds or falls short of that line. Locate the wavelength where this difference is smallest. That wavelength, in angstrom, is 4128.33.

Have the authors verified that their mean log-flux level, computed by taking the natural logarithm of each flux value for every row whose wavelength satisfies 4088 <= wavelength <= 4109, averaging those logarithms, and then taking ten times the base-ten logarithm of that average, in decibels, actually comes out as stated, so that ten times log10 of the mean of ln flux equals -6.9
